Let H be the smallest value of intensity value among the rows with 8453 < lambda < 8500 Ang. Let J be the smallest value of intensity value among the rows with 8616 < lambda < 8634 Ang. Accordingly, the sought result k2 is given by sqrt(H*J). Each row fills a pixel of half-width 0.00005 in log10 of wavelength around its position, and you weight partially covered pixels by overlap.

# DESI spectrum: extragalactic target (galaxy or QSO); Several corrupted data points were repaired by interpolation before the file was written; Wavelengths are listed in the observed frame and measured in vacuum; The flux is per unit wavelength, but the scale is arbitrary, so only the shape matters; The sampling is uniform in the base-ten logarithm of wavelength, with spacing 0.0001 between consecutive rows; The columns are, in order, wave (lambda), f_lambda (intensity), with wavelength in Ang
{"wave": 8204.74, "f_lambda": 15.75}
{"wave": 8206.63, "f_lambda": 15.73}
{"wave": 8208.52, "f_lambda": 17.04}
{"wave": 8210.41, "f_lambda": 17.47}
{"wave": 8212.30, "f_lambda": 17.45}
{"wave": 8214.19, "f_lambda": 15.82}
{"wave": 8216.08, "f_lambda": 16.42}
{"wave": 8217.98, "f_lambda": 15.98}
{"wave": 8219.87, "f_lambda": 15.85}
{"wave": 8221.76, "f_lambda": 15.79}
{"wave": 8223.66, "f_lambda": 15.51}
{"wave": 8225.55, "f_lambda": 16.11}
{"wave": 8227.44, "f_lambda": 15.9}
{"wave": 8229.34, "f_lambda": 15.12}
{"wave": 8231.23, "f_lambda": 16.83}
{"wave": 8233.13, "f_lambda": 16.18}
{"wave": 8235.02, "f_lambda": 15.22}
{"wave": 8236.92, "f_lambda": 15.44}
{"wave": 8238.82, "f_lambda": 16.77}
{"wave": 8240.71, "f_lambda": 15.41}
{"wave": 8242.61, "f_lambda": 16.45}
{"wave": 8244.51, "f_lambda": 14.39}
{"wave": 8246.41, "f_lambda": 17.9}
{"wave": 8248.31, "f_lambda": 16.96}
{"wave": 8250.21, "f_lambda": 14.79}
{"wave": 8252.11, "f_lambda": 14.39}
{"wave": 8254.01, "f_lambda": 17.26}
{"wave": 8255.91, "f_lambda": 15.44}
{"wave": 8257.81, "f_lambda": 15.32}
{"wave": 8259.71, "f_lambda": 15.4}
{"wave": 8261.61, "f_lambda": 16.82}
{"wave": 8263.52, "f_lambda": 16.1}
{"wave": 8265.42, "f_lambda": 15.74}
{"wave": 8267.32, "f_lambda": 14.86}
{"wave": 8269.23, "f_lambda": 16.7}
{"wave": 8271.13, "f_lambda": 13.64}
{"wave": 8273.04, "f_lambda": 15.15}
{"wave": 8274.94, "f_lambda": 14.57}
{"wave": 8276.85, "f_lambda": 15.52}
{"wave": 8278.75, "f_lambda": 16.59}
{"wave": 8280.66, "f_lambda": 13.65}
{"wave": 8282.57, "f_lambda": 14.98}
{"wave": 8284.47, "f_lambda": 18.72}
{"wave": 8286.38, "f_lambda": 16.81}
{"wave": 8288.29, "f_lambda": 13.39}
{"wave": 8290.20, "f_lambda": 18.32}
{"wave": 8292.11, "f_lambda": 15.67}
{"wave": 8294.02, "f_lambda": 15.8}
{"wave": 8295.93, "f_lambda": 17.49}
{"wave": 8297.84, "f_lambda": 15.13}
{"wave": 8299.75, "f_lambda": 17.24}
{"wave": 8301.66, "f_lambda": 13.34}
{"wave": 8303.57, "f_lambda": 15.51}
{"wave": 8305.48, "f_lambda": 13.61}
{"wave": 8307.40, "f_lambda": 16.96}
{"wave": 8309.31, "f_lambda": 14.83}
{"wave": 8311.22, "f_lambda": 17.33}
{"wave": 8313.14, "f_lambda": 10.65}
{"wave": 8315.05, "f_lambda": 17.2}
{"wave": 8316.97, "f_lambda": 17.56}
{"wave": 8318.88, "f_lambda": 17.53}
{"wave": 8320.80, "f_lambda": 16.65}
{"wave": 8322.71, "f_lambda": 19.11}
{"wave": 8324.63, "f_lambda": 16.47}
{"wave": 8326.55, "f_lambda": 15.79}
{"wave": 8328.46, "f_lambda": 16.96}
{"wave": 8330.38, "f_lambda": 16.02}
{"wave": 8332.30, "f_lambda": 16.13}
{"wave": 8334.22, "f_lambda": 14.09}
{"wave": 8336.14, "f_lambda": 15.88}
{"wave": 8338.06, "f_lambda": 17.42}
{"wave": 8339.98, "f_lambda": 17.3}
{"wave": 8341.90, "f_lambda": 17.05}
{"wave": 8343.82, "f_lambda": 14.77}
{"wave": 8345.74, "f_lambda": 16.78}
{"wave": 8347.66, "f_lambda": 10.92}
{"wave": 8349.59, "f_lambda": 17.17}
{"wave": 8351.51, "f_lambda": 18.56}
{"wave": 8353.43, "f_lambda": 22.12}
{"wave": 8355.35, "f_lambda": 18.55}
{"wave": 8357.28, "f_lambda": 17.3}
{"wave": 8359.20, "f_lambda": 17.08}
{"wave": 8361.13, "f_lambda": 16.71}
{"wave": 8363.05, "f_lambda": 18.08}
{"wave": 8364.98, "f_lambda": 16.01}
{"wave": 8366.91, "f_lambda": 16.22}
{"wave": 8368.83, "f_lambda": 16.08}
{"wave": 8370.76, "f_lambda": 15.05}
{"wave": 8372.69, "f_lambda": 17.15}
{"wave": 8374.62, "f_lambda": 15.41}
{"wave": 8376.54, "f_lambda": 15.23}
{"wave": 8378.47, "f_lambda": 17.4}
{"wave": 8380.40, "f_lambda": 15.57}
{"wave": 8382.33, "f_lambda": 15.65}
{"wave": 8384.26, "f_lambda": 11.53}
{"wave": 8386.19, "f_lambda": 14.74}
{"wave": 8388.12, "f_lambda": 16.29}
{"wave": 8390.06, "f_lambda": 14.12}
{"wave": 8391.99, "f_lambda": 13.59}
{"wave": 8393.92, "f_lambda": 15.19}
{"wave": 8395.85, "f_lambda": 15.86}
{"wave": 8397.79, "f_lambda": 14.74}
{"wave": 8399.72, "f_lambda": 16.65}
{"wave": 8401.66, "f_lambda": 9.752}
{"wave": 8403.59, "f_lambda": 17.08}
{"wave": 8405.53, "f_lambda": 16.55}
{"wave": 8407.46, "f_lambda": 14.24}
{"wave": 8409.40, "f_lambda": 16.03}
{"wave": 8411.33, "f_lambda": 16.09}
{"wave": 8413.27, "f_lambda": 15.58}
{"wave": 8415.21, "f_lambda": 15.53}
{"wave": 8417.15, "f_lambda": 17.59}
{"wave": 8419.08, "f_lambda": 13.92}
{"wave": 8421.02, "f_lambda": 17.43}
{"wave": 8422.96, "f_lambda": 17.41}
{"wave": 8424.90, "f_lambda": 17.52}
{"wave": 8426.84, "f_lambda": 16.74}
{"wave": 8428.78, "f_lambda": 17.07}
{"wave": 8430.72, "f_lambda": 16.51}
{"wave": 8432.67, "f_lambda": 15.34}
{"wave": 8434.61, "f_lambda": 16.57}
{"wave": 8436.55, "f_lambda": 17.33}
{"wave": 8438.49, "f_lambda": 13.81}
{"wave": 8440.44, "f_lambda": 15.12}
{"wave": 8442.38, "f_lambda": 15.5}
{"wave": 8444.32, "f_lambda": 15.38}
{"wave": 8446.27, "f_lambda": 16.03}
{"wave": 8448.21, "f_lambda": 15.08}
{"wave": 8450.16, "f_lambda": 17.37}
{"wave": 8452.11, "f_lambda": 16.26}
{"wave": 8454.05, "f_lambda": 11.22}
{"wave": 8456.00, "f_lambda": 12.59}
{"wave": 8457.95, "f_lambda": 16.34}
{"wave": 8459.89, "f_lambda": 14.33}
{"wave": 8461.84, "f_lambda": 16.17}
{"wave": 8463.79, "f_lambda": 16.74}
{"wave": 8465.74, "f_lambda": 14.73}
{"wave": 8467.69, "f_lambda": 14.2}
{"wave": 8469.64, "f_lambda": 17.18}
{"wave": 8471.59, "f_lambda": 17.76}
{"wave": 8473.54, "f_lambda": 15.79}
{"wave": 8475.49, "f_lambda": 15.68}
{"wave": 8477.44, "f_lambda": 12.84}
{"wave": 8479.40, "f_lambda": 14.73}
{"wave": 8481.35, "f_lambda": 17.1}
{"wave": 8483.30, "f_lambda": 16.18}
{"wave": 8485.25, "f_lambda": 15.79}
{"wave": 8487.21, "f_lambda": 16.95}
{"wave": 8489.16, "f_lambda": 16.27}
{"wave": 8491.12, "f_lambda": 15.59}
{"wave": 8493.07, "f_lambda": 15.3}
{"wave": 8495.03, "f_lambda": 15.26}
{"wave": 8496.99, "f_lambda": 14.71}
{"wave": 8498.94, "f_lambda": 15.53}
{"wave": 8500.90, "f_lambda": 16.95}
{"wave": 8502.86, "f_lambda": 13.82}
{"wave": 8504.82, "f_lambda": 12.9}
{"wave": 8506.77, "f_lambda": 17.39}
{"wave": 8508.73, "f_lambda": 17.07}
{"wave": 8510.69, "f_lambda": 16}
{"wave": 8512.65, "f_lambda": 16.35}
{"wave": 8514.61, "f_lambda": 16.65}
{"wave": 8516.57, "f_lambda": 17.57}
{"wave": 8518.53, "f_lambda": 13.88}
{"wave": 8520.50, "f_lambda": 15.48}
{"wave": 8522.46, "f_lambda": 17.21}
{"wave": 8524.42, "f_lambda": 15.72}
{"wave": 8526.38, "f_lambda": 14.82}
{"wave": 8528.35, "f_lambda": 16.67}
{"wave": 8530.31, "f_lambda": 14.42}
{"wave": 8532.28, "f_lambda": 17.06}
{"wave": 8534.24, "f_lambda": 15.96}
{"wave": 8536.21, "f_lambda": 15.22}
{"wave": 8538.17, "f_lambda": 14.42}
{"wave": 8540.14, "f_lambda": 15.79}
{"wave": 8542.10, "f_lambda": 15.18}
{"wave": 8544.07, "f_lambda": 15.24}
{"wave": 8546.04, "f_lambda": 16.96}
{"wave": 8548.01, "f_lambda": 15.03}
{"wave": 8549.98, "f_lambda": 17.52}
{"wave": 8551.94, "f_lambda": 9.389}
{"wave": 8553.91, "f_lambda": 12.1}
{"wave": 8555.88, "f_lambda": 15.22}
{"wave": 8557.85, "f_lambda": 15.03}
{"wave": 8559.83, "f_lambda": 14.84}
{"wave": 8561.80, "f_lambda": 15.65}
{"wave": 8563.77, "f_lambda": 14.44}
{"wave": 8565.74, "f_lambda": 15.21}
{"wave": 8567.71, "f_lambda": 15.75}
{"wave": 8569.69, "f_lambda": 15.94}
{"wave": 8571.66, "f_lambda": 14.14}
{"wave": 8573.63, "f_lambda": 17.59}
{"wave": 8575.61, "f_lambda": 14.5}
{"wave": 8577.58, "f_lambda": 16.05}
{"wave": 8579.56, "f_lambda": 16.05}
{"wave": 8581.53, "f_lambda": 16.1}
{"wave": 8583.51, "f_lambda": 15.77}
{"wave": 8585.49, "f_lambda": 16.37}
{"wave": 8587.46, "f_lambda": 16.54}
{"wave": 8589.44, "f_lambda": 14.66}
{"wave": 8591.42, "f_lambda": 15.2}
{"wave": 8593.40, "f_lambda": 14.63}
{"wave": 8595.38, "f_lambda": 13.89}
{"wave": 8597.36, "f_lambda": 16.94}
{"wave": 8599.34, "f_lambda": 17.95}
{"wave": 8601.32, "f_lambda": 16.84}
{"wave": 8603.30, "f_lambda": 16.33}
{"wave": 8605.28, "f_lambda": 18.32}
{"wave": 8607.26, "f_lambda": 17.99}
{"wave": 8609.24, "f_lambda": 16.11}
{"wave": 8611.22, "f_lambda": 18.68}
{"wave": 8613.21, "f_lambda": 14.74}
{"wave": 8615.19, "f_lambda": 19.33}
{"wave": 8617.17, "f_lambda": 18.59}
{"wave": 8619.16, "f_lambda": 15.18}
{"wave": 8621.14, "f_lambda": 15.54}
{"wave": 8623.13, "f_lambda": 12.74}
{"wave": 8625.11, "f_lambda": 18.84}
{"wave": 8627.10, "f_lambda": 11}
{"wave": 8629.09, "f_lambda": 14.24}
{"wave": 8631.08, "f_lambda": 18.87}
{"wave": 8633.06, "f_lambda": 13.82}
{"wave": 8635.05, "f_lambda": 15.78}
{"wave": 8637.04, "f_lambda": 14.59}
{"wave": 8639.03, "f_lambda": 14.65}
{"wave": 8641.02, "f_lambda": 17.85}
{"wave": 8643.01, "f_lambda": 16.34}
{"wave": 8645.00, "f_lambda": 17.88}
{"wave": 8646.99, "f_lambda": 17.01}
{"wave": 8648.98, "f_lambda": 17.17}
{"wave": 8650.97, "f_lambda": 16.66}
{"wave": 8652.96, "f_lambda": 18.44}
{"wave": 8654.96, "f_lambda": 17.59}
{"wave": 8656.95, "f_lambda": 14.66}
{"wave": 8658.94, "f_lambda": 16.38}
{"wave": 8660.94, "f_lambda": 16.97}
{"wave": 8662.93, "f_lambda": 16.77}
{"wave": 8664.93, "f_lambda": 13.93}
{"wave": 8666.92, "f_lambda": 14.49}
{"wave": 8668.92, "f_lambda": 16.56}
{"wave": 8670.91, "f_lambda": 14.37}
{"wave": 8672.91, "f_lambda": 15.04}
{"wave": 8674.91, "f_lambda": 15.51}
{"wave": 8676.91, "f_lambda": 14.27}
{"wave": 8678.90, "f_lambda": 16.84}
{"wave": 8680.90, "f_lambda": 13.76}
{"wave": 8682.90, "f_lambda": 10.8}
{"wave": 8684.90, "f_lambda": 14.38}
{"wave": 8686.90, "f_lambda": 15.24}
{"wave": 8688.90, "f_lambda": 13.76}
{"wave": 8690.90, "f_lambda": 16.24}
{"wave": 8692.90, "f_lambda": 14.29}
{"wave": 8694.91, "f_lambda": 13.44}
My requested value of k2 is 11.1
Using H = 11.22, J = 11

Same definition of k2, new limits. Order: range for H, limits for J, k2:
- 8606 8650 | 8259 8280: 12.2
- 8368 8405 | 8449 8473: 10.5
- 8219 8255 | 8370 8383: 14.7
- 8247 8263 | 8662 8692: 12.5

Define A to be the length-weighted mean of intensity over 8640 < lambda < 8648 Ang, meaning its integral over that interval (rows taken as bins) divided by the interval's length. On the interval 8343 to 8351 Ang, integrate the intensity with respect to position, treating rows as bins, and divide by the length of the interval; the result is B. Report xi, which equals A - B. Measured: 2.15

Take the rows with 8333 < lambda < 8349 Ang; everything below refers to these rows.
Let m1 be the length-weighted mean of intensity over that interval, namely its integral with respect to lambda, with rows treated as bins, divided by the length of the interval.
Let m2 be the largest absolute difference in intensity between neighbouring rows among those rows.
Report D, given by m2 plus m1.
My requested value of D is 21.4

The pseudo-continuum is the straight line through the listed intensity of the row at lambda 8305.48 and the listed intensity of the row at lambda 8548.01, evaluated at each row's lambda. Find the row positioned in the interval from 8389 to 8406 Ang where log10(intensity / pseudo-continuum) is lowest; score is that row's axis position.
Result 8401.66 Ang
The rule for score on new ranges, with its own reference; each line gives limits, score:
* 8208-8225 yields 8223.66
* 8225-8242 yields 8229.34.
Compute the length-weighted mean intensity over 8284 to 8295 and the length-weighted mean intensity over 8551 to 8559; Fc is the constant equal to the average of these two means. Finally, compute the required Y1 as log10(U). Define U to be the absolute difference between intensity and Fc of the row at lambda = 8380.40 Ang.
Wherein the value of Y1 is 0.0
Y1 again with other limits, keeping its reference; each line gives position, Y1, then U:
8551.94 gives 0.7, 5.3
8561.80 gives 0.0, 1.0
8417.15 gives 0.5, 2.9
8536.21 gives -0.3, 0.6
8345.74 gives 0.3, 2.1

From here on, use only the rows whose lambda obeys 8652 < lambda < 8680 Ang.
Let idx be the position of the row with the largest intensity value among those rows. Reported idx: 8652.96 Ang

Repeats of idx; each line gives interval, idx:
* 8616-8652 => 8631.08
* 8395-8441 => 8417.15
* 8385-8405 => 8403.59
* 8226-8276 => 8246.41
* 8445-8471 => 8450.16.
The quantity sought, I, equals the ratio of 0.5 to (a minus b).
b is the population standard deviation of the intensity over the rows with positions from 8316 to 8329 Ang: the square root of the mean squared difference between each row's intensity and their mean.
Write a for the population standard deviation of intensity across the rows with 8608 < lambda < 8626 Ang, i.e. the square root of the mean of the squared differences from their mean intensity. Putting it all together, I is 0.4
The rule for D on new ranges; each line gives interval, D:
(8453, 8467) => 18.3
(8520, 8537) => 18.5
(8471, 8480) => 18.1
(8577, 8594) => 17.6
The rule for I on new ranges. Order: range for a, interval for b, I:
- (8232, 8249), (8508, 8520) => -3.0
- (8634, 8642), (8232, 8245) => 0.9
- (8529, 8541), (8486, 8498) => 2.6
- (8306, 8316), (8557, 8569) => 0.2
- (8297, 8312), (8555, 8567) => 0.5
